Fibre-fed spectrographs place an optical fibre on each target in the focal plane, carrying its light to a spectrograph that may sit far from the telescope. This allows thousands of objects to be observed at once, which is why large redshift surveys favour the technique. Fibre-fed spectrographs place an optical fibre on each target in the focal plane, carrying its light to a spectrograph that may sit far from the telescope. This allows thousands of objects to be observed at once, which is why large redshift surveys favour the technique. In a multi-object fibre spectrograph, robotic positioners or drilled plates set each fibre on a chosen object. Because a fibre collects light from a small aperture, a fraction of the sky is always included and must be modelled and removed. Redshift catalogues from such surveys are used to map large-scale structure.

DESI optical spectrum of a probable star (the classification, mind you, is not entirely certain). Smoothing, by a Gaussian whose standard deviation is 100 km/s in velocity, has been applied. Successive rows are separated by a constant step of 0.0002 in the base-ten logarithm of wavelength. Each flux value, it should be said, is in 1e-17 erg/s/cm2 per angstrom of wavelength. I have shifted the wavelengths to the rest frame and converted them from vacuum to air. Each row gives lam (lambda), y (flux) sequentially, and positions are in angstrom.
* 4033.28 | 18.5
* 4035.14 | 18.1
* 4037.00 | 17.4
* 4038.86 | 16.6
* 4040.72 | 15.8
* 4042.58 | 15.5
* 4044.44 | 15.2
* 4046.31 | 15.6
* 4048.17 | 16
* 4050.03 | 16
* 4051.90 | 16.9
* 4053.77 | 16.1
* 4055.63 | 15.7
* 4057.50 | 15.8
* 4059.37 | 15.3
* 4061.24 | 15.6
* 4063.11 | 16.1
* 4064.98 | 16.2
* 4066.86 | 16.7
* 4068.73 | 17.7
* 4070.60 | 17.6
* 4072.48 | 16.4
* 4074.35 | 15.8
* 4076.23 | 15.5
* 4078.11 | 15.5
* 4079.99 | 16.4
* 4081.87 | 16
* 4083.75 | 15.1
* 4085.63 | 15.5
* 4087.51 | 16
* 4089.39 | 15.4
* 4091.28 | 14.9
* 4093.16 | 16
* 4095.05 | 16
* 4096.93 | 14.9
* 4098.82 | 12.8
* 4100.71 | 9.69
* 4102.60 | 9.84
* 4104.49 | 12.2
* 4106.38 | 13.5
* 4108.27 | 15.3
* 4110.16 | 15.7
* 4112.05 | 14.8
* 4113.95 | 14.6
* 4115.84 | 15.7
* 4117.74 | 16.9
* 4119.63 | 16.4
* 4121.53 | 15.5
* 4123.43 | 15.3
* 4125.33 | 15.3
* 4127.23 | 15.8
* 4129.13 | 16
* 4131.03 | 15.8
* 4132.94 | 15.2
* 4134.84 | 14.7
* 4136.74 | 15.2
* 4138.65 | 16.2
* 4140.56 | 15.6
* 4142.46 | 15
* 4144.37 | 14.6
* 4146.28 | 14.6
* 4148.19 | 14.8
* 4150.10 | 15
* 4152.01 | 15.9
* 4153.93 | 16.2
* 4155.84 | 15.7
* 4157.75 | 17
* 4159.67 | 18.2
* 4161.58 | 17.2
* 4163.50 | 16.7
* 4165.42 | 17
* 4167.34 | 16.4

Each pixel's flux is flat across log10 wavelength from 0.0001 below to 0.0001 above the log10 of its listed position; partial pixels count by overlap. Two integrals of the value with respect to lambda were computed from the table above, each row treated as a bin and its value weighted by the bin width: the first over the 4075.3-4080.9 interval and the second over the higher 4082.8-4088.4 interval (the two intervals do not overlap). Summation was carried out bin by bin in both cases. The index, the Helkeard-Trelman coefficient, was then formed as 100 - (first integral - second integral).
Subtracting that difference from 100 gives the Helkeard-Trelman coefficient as 99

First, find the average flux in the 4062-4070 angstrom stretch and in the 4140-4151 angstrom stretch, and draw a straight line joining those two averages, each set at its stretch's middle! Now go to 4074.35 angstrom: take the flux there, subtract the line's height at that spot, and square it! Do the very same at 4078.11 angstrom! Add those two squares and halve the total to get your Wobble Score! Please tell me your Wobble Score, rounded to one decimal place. 0.7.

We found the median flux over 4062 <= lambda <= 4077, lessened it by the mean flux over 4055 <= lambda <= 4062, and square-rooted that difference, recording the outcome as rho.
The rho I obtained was 0.84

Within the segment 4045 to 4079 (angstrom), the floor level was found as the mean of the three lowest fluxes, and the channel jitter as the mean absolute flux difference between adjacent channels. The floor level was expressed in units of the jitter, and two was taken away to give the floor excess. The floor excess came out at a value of 32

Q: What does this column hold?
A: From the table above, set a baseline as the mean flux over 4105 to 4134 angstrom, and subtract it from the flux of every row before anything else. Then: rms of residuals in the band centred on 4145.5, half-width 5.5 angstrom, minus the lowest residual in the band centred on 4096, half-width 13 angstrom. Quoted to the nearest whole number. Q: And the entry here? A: 6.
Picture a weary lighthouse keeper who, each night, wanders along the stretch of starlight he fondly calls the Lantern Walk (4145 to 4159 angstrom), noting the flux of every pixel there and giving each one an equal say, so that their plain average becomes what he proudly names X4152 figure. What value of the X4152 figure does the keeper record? 15.6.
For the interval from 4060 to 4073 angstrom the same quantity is 16.6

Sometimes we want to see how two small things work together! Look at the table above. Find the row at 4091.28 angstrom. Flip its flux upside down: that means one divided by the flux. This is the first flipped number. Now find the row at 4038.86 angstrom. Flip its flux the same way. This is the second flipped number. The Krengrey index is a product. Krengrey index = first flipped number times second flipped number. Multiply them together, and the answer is 0.0040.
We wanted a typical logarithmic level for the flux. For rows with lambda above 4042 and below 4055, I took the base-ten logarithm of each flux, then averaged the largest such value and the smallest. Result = 1.205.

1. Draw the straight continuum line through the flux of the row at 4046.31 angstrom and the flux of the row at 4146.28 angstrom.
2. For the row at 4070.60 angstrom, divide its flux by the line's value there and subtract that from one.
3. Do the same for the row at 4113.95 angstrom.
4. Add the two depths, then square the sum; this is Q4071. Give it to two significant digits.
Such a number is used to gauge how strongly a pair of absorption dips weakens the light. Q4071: 0.015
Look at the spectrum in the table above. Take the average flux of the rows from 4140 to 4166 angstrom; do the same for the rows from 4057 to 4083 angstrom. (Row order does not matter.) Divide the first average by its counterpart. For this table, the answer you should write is 0.99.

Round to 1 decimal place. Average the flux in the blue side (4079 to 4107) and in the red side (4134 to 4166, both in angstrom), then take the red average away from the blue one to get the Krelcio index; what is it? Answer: -1.6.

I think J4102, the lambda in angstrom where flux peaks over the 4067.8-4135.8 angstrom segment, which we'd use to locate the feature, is 4068.73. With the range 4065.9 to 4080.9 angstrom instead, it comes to 4068.73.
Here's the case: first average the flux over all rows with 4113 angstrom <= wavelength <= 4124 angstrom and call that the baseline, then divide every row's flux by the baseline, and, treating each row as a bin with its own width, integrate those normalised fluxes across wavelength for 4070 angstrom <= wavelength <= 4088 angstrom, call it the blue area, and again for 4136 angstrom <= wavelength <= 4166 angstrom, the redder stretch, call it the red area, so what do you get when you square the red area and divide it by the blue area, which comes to 50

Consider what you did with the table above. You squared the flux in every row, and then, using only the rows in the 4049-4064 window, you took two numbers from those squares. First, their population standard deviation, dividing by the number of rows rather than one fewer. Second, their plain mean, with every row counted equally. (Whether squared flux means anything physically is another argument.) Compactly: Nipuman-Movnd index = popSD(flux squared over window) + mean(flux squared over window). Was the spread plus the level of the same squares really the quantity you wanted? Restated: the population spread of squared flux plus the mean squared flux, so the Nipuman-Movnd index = 269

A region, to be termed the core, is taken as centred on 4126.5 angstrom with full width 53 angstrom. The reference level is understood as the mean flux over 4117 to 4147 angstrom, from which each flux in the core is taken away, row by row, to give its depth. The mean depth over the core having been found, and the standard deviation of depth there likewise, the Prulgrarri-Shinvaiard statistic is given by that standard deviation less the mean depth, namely 1.0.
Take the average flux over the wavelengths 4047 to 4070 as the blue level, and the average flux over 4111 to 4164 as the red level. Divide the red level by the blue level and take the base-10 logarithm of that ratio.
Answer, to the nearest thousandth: -0.013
